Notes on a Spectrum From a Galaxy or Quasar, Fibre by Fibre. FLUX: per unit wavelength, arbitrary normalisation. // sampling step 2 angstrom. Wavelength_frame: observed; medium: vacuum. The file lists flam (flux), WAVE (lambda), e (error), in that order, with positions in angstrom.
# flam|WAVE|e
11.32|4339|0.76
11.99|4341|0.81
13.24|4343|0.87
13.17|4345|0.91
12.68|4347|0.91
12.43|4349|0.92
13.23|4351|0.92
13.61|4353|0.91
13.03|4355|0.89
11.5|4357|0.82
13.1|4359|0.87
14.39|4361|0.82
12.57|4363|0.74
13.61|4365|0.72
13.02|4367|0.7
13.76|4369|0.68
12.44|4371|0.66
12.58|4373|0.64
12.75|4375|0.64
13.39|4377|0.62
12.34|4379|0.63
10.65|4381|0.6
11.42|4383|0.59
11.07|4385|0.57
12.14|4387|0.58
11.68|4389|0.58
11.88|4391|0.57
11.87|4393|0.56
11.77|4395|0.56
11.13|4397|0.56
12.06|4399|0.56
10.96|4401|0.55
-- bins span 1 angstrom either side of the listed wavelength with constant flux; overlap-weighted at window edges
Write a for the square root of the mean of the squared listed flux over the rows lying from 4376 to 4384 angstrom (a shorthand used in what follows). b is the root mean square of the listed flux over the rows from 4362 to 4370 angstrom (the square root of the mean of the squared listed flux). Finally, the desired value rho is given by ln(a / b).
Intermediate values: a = 12.0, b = 13.25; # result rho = -0.10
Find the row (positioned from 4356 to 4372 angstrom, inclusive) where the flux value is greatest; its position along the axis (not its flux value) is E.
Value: 4361 angstrom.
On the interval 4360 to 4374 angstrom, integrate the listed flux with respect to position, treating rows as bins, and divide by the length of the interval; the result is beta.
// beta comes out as 13.2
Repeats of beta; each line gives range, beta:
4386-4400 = 11.8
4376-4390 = 11.8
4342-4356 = 13.1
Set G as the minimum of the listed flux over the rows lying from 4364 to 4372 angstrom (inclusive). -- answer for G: 12.44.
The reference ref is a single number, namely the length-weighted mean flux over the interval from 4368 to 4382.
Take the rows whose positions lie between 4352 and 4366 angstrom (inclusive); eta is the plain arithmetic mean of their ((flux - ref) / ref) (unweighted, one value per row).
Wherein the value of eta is 0.04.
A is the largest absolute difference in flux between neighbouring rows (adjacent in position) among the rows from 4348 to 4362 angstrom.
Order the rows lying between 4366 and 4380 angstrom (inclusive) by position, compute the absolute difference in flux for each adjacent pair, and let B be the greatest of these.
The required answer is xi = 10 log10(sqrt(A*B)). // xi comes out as 1.62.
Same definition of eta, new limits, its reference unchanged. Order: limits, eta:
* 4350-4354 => 0.07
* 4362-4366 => 0.04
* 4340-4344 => 0.00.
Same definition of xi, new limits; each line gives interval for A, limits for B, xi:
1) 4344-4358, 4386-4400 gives 0.77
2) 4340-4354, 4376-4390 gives 1.62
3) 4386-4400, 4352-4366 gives 1.14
